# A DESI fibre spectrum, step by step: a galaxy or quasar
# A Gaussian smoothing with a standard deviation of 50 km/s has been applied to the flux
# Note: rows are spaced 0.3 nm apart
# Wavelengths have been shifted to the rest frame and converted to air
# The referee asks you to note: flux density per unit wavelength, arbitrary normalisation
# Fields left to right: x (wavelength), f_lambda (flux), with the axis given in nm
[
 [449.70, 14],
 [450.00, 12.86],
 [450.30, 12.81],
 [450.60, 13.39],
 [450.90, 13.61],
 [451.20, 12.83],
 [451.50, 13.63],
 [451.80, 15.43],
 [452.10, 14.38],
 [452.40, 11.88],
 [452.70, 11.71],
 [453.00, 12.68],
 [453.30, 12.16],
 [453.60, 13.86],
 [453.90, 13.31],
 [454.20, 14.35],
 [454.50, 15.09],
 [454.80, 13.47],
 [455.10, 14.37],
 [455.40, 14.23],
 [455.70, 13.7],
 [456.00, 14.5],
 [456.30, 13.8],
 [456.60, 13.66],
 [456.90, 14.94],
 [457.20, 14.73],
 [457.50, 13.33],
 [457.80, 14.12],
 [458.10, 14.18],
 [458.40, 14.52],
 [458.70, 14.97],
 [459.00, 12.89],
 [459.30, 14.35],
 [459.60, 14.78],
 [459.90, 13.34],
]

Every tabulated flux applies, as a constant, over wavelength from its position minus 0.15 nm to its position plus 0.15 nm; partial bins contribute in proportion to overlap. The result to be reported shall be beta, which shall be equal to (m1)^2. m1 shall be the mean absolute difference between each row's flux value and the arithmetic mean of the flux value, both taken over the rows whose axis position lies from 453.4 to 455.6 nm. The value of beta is 0.223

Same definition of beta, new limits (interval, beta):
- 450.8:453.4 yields 0.986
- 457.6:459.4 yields 0.198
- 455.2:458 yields 0.189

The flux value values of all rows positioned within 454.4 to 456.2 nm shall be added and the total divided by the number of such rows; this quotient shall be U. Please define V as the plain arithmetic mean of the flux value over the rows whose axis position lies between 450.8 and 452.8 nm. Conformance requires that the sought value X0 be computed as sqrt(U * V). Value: 13.8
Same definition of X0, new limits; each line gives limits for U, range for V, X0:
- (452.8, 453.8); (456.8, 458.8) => 13.6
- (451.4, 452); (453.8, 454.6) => 14.4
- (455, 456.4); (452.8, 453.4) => 13.2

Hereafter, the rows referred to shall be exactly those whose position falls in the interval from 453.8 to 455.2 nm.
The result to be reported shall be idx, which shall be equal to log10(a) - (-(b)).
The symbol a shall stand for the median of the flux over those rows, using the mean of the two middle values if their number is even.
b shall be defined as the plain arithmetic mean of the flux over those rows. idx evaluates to 15.3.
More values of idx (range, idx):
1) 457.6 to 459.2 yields 15.3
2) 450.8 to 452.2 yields 15.1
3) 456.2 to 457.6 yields 15.2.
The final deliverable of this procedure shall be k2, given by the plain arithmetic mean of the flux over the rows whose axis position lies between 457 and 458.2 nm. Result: 14.1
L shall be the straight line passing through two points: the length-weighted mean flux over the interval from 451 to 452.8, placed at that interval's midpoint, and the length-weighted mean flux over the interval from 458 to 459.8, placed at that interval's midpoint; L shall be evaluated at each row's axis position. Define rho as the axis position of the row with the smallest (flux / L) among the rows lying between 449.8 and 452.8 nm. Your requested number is 452.70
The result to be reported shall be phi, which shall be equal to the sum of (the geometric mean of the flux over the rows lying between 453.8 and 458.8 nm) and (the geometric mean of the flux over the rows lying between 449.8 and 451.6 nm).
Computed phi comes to 27.4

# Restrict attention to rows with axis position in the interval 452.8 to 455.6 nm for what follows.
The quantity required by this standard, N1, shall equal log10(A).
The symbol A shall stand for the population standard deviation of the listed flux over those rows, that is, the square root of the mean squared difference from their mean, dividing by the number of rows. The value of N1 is -0.06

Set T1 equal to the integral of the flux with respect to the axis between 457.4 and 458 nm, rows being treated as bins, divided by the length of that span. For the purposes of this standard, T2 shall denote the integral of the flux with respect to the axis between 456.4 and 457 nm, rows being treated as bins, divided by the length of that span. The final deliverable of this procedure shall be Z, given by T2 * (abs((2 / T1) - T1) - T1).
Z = -2.059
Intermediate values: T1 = 13.8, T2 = 14.2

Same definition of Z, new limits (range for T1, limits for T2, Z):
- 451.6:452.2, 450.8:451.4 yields -1.782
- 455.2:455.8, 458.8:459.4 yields -1.950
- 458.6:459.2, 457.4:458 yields -1.988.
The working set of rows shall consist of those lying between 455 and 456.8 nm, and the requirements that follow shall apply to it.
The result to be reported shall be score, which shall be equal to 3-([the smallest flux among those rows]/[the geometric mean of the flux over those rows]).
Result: 2.03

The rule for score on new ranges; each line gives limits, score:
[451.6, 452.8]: 2.12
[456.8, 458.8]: 2.07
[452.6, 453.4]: 2.04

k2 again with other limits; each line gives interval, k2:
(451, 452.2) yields 14.1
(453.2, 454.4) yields 13.4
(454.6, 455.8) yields 13.9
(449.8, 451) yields 13.2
